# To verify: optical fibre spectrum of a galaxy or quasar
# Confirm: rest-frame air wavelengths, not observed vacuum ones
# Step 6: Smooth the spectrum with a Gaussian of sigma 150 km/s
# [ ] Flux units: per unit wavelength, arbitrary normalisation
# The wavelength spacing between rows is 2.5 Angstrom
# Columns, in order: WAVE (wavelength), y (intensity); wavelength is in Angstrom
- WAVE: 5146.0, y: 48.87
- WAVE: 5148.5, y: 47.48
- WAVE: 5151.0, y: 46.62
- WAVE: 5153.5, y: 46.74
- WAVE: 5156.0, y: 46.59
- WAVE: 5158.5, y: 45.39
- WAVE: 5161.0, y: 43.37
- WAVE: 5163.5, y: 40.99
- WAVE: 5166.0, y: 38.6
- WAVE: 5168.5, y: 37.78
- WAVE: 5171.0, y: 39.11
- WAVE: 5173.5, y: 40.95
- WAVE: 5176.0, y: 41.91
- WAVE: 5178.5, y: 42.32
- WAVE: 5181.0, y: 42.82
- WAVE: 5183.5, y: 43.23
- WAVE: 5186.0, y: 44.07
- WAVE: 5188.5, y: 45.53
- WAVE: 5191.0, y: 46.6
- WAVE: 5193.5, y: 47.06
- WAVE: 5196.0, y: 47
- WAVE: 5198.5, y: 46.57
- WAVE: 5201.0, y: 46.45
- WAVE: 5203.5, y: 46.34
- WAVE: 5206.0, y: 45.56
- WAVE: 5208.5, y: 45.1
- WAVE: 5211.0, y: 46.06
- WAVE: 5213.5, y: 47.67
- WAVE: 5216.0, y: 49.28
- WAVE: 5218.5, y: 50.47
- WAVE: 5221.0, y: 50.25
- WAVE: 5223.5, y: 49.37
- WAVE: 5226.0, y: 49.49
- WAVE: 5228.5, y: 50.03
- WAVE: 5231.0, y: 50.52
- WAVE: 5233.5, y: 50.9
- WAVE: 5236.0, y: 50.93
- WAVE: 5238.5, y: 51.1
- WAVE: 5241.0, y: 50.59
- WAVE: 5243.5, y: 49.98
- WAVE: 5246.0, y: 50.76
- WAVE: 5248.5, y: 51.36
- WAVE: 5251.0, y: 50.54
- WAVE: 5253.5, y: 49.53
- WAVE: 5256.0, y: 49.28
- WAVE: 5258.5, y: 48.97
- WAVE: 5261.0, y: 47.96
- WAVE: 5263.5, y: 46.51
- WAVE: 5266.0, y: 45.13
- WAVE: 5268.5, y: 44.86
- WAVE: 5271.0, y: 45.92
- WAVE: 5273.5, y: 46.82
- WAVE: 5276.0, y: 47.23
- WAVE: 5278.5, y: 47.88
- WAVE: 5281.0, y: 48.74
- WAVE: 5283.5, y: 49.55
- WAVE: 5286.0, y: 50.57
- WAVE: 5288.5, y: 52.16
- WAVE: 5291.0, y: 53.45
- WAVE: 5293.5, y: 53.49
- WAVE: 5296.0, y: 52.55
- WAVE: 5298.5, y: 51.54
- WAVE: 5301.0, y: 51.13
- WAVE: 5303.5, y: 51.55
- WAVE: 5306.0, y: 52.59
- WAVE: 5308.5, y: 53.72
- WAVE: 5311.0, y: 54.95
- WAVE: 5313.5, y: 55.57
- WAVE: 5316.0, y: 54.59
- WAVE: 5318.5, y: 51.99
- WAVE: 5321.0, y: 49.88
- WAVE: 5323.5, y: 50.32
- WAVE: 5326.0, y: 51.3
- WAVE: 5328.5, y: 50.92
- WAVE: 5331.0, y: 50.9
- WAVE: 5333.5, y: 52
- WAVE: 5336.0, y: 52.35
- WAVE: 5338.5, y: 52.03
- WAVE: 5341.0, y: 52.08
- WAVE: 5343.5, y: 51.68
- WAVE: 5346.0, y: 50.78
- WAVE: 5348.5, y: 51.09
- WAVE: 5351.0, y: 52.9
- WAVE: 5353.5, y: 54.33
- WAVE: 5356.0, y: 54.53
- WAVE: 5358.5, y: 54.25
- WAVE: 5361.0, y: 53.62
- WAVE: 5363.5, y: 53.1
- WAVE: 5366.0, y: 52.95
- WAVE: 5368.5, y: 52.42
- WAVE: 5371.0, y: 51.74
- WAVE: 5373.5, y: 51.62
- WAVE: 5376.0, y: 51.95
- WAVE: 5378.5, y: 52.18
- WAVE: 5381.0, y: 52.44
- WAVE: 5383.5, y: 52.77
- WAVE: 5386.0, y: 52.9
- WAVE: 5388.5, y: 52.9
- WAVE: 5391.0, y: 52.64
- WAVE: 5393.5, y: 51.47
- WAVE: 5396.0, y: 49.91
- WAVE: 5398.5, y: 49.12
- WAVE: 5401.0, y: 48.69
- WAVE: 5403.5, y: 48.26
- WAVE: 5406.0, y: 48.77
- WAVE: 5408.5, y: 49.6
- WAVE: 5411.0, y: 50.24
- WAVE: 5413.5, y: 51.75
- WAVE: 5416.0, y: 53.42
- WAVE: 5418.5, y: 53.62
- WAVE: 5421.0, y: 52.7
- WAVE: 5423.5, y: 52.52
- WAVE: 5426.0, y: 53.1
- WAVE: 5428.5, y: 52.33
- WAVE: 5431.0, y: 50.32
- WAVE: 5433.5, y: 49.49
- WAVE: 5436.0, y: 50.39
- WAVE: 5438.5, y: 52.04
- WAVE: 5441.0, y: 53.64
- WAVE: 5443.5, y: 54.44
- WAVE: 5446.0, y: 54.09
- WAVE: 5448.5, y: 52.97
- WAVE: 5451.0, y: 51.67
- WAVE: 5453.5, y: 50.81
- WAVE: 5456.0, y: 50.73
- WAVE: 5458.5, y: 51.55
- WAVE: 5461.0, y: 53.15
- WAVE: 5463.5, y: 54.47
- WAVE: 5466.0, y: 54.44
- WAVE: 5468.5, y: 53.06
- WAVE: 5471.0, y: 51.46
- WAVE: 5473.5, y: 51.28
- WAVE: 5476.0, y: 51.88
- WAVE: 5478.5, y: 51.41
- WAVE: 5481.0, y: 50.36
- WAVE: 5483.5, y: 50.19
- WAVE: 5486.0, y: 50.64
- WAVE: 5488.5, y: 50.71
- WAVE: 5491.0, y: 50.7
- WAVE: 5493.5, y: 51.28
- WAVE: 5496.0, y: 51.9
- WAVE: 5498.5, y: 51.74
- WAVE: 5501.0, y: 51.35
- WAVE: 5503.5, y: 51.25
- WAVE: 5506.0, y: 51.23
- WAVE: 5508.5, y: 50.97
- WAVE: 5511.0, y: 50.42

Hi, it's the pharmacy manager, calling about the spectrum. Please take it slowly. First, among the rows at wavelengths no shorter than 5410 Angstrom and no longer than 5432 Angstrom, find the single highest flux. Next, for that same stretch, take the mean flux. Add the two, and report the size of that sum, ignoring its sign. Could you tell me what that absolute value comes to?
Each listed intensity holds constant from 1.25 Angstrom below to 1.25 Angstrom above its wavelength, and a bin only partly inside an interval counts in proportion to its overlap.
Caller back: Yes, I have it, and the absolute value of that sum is 106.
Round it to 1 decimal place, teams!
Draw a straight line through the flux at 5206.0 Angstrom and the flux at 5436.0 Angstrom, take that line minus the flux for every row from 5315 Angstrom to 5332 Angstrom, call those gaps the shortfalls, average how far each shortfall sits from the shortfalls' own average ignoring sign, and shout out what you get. 1.1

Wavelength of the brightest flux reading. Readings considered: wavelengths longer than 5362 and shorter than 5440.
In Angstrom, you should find 5418.5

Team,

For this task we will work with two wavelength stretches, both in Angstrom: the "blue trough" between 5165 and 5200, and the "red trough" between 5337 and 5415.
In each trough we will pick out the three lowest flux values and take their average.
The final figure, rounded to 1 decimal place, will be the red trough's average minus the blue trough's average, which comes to 10.1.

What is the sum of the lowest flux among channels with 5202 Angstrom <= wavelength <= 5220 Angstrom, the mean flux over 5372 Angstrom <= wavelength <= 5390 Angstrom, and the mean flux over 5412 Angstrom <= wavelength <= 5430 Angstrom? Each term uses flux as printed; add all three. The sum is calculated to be 150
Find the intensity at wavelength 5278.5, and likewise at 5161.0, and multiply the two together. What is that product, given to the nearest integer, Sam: 2077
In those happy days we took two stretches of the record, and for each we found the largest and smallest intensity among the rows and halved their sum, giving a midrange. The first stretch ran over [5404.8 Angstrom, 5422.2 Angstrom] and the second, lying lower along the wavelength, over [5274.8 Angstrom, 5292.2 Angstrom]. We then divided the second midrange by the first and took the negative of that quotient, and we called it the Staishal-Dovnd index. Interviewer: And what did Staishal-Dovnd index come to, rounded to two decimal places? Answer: -0.98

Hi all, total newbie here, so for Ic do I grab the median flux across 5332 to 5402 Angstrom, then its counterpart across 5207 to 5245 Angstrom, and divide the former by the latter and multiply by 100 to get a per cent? 104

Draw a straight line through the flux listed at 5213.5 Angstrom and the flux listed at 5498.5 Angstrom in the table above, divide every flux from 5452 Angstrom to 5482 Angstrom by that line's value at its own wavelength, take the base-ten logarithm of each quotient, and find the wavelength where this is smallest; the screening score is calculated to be 5481.0 Angstrom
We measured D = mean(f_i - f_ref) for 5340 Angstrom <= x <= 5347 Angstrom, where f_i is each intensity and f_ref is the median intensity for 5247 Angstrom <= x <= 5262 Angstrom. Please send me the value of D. 2.11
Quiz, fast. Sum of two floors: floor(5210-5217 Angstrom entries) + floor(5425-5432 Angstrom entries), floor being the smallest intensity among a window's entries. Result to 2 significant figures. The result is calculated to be 96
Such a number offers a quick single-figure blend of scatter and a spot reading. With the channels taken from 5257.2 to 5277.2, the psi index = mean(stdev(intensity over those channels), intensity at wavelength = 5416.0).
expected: 27.4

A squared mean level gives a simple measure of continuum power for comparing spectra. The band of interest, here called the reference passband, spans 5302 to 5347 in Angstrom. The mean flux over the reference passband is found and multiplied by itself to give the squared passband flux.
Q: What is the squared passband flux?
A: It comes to 2723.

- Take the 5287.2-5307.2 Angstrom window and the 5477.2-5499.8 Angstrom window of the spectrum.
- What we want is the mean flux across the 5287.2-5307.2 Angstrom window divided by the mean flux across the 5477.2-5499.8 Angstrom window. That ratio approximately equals 1.03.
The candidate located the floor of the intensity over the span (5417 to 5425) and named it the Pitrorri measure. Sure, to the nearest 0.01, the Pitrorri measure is 52.52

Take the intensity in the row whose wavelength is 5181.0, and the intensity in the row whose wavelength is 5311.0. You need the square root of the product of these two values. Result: 48.5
